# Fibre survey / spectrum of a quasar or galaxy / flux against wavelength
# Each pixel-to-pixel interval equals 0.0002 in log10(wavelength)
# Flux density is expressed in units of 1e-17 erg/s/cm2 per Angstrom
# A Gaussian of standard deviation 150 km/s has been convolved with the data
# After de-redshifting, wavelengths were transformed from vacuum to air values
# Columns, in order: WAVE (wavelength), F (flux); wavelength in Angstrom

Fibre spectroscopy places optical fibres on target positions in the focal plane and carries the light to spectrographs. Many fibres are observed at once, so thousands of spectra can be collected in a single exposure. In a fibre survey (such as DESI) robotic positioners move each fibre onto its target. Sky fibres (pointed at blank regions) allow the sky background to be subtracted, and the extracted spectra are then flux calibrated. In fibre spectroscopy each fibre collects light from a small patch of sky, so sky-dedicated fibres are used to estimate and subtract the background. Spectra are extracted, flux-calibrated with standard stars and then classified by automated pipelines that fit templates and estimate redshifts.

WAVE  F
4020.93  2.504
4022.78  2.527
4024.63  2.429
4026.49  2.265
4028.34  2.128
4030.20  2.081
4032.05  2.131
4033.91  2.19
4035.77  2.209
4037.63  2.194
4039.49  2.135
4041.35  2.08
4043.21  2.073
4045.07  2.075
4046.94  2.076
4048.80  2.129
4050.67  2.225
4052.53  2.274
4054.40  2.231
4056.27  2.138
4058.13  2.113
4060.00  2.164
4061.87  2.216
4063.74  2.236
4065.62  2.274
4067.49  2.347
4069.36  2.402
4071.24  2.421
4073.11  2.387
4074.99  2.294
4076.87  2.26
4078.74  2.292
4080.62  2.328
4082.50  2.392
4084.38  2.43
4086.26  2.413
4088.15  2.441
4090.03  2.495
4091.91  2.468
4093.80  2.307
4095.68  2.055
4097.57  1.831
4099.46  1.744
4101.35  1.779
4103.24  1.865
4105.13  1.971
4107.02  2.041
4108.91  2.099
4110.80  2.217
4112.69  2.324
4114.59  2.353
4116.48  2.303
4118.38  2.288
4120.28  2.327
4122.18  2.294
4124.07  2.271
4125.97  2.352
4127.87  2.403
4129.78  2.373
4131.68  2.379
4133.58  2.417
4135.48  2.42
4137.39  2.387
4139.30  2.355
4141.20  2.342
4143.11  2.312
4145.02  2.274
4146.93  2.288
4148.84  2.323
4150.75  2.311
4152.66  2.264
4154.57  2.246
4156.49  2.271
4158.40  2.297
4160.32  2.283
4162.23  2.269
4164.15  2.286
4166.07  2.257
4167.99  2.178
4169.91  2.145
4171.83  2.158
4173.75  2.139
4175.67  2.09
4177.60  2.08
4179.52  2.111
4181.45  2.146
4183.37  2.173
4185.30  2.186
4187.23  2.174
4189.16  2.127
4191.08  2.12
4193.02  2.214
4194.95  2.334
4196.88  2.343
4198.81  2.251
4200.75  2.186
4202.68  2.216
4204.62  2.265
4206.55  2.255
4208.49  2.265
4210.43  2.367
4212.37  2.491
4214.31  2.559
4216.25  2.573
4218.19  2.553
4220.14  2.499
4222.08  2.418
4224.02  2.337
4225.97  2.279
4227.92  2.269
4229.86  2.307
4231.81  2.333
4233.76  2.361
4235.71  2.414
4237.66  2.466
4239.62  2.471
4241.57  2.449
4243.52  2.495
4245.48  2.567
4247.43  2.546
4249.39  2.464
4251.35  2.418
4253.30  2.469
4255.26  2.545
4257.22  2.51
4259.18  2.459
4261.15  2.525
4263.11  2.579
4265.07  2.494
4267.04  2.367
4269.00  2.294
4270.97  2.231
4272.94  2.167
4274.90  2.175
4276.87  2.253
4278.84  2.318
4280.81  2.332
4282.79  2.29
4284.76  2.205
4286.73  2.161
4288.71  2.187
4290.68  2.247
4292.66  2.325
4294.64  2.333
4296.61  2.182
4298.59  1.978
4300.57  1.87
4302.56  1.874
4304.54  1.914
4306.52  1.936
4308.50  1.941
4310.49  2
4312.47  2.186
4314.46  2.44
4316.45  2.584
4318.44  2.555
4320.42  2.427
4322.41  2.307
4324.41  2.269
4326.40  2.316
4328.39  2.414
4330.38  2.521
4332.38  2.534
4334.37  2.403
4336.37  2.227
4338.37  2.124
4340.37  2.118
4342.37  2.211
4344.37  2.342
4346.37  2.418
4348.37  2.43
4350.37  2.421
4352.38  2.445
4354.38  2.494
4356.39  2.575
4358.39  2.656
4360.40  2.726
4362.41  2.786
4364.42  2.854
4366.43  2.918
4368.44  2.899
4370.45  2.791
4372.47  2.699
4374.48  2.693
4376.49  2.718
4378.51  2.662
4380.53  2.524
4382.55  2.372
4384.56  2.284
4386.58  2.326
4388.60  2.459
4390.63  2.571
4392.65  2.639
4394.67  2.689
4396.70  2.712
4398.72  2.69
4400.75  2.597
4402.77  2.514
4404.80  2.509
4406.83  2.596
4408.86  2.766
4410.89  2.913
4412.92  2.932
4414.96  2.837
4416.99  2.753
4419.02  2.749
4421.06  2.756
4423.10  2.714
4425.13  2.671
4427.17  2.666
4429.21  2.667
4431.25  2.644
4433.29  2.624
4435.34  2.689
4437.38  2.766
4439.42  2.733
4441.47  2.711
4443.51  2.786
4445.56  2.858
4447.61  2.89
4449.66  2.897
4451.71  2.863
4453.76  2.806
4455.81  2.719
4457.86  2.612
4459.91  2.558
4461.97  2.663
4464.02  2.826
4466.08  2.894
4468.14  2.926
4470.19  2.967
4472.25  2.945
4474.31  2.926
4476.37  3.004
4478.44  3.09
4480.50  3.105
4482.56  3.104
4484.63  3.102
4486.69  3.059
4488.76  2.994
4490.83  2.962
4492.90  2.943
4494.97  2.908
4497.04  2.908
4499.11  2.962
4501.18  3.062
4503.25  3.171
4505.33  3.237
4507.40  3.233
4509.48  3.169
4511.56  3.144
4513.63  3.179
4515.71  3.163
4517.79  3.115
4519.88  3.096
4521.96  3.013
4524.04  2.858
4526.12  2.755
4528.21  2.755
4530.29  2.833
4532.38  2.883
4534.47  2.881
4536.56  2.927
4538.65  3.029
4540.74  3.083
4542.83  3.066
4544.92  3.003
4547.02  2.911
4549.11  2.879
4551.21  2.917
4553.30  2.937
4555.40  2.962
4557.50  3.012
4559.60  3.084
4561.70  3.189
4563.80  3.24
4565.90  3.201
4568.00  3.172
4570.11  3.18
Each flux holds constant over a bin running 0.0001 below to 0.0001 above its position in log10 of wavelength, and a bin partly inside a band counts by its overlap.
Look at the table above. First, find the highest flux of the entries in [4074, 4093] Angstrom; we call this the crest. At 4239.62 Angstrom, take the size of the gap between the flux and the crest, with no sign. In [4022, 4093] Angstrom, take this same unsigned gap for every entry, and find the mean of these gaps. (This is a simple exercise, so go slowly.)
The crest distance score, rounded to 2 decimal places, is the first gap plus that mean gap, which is 0.26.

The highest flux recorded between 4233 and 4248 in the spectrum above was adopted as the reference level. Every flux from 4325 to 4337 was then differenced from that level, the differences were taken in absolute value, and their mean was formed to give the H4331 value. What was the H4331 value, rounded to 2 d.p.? 0.16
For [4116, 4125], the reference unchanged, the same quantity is 0.27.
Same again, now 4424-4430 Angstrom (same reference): 0.10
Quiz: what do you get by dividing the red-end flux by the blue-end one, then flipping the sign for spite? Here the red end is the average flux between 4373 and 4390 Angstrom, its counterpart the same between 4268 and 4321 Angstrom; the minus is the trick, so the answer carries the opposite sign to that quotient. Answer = -1.14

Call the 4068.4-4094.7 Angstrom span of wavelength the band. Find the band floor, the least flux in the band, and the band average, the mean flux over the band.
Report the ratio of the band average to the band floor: 1.05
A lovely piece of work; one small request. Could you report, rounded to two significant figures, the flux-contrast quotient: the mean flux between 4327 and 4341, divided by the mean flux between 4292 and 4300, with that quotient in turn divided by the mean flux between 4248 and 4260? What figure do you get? 0.43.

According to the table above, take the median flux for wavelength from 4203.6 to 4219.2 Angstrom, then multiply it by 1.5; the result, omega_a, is 3.6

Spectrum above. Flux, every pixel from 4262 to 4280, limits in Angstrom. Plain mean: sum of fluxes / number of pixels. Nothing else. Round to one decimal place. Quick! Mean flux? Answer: 2.3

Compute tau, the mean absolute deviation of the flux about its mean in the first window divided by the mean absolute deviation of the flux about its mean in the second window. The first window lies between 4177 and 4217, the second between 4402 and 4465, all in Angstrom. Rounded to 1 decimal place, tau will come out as 1.2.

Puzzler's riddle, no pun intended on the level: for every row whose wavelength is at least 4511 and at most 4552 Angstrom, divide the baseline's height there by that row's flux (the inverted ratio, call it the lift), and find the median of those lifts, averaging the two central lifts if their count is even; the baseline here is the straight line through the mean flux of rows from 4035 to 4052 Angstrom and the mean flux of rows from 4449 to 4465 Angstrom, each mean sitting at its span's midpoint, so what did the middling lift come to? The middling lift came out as 0.97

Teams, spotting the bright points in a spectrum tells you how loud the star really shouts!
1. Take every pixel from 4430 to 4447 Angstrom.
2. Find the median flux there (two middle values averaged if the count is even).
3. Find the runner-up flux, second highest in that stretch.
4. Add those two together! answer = 5.5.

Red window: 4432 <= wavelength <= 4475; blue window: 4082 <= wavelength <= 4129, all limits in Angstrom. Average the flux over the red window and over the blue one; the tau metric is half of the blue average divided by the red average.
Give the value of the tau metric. 0.40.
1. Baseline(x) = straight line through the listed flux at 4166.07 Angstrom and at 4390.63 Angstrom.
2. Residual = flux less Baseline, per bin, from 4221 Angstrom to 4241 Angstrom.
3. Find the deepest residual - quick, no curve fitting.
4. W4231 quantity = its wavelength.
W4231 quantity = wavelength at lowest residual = 4227.92 Angstrom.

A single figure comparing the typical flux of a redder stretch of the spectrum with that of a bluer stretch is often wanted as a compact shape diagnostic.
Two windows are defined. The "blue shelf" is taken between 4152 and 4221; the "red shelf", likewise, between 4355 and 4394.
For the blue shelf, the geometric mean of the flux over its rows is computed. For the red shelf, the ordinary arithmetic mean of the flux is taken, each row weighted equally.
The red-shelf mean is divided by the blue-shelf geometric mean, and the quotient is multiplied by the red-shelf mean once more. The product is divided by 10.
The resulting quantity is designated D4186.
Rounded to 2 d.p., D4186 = 0.31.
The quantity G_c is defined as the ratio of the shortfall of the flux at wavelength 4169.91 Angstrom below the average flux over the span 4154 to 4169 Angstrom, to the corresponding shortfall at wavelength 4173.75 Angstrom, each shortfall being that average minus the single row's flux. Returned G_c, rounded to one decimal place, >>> 1.0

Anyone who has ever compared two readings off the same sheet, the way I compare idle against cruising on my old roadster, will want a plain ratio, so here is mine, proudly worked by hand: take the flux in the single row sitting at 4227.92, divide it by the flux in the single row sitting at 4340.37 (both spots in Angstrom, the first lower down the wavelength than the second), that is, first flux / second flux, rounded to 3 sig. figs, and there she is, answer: 1.07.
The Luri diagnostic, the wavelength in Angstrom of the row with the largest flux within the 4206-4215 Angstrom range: 4214.31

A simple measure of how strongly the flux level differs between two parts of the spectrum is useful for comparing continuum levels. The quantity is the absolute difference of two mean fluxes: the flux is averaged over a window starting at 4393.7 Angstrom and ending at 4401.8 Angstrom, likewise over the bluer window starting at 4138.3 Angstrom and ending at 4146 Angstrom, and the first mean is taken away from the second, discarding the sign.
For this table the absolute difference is 0.4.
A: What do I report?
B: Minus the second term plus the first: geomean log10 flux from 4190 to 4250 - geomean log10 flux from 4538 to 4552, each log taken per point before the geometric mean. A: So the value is -0.10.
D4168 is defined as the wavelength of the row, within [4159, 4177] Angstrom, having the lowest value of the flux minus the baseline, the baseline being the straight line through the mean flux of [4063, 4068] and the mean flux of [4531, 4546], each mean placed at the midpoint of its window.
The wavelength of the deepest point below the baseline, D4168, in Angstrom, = 4175.67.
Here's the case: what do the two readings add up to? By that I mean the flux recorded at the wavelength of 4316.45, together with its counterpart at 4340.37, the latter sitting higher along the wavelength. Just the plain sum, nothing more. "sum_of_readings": 4.7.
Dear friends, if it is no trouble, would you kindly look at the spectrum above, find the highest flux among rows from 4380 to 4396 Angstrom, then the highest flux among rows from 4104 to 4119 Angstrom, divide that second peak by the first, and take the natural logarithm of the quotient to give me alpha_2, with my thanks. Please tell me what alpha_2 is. -0.13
